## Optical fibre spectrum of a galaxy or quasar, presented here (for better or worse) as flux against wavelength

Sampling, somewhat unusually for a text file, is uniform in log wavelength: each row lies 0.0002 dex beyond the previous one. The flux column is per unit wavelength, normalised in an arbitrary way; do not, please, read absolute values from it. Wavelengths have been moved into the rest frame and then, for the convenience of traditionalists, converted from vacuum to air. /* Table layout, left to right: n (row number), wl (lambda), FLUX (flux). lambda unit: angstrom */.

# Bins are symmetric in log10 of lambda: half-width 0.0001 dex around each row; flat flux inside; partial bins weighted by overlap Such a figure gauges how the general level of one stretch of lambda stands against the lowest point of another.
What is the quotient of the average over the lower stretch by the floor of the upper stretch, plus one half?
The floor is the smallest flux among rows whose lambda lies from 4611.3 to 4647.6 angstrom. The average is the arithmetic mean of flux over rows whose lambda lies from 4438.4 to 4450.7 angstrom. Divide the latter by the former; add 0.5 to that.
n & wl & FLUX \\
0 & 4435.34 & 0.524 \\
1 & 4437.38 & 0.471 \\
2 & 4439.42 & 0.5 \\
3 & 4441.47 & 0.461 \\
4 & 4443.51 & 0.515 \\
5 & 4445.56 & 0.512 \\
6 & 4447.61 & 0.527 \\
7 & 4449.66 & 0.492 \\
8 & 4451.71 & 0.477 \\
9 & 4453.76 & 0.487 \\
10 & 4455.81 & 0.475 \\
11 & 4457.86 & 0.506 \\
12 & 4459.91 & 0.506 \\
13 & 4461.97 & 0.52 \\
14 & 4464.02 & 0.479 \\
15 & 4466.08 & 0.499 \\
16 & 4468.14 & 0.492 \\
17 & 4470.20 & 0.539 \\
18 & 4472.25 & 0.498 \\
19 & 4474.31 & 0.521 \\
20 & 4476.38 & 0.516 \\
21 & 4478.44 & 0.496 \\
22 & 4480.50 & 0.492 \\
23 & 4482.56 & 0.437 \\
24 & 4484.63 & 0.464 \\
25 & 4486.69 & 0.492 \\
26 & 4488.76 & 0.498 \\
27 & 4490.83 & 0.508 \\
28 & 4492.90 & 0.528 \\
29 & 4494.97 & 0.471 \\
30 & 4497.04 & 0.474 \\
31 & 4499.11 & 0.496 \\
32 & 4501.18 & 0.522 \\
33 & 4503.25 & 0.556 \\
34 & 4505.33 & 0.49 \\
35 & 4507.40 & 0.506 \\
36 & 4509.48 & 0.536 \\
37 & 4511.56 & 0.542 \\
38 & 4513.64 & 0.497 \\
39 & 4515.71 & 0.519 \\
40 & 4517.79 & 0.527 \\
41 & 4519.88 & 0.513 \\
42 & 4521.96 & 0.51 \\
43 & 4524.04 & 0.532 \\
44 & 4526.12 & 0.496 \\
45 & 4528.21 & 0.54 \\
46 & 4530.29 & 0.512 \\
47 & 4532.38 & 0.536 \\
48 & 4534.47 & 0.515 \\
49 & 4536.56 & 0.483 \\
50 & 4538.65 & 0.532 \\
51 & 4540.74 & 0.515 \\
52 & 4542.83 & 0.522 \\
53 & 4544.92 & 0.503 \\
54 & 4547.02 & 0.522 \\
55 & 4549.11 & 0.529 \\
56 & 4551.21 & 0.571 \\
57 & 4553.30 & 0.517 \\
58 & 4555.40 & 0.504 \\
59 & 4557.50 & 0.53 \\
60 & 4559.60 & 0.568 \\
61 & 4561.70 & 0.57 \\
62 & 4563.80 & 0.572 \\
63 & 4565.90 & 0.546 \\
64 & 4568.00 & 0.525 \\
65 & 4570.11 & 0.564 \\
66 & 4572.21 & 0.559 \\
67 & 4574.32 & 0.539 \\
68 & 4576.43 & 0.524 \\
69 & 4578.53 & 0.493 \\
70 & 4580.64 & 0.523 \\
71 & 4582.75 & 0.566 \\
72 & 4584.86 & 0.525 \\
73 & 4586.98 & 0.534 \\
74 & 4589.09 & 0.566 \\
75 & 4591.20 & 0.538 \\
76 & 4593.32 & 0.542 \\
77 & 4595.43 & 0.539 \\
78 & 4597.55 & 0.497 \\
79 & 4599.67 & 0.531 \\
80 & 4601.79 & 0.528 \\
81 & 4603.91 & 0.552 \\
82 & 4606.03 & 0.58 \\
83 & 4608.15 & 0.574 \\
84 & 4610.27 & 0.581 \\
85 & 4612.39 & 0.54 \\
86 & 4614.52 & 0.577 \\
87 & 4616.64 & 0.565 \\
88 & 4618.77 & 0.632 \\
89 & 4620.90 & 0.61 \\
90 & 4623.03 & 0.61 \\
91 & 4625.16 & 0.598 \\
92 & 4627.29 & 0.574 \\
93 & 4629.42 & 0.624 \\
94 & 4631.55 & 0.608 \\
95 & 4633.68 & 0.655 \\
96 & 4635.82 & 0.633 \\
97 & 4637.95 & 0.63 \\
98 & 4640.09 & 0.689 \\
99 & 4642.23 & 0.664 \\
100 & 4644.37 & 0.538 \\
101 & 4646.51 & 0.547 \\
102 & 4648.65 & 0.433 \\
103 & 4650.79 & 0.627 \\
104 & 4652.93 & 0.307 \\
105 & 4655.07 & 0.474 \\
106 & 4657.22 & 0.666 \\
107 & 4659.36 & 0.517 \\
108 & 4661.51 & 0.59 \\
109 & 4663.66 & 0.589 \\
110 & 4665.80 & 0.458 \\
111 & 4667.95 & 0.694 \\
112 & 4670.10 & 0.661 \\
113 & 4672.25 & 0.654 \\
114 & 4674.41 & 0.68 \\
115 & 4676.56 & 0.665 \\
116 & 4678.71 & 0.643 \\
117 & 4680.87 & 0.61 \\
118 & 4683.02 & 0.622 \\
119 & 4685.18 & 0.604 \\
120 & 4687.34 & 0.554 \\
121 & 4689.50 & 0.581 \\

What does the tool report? 1.43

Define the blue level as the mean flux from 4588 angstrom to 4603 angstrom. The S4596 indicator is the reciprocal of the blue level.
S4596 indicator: 1.87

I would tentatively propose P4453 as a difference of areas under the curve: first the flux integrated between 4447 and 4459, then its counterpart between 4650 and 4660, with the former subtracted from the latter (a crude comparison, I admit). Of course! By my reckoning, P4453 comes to -1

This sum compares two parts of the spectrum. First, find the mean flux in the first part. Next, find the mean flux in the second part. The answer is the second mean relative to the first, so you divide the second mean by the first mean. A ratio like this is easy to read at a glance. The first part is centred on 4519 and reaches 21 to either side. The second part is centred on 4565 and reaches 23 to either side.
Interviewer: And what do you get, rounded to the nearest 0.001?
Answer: 1.036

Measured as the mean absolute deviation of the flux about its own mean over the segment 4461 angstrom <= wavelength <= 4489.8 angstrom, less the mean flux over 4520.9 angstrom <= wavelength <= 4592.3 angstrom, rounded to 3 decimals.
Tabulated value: -0.515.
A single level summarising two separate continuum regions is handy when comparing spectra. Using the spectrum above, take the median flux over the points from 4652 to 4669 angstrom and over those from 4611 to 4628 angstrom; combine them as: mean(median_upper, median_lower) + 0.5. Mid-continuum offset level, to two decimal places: 1.07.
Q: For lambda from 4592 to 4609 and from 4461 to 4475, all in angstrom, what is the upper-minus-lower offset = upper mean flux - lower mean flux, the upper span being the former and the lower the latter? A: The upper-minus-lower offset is 0.036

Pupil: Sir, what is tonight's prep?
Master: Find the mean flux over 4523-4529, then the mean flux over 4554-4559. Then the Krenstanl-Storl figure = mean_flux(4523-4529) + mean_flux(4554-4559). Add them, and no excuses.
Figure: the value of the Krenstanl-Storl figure 1.04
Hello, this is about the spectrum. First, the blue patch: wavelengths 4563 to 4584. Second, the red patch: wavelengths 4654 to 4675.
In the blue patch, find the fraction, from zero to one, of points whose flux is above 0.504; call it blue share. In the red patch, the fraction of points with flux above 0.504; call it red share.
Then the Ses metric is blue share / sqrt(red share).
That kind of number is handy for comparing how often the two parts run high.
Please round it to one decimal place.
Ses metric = 1.0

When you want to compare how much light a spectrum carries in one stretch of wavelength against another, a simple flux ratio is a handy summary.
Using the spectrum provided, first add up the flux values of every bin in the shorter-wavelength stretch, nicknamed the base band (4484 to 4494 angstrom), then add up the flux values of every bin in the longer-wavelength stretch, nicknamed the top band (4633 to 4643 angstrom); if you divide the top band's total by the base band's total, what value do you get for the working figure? 1.31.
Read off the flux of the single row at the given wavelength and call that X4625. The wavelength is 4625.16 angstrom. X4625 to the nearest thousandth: 0.598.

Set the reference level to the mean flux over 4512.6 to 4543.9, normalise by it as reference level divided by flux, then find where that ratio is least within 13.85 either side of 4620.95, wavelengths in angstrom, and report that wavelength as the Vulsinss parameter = 4633.68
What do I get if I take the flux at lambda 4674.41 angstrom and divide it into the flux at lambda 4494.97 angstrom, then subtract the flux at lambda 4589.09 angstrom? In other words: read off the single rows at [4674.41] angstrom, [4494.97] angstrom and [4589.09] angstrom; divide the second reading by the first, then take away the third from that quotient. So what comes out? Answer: 0.13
